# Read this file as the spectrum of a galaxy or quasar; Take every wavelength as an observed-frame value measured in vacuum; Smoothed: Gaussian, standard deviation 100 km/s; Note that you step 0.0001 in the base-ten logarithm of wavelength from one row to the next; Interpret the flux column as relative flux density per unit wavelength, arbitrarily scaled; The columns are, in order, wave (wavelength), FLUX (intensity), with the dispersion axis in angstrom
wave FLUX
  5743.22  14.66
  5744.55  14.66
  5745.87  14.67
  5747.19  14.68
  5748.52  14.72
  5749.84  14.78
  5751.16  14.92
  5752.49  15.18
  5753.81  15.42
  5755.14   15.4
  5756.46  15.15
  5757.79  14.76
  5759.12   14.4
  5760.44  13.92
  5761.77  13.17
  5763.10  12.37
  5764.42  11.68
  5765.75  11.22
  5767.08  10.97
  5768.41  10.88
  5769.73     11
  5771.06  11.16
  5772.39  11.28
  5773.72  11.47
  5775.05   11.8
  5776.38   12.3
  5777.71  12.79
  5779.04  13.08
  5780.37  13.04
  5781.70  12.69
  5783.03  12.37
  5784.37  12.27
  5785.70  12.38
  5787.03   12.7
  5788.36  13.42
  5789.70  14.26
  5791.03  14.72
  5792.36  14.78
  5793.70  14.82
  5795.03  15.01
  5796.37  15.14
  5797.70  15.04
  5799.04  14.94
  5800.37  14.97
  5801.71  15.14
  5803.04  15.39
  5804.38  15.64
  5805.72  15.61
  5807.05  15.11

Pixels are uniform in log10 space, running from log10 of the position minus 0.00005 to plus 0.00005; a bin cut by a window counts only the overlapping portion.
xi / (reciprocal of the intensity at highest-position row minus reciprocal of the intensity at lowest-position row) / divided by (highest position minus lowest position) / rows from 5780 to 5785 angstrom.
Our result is 0.0012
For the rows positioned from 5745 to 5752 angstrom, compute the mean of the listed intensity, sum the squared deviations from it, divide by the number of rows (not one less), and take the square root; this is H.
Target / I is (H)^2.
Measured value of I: 0.01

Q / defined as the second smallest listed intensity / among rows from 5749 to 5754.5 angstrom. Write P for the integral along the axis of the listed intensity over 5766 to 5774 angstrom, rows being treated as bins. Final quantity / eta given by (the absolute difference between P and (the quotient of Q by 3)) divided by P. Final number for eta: 0.944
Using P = 89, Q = 14.92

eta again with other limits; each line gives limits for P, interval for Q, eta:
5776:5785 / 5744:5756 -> 0.957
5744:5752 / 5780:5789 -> 0.965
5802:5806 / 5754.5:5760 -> 0.921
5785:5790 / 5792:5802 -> 0.925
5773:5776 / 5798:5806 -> 0.858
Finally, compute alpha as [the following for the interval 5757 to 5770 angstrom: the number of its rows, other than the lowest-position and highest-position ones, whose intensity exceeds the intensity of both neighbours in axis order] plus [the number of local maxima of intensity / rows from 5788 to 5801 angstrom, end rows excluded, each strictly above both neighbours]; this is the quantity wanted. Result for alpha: 1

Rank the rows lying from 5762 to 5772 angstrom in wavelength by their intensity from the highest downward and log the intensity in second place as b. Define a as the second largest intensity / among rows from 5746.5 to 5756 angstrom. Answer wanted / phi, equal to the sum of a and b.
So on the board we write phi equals 27.1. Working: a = 15.4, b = 11.68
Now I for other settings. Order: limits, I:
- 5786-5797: 0.65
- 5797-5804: 0.03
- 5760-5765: 0.71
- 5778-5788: 0.09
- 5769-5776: 0.08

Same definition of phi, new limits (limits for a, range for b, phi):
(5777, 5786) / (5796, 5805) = 28.4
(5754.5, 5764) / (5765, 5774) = 26.4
